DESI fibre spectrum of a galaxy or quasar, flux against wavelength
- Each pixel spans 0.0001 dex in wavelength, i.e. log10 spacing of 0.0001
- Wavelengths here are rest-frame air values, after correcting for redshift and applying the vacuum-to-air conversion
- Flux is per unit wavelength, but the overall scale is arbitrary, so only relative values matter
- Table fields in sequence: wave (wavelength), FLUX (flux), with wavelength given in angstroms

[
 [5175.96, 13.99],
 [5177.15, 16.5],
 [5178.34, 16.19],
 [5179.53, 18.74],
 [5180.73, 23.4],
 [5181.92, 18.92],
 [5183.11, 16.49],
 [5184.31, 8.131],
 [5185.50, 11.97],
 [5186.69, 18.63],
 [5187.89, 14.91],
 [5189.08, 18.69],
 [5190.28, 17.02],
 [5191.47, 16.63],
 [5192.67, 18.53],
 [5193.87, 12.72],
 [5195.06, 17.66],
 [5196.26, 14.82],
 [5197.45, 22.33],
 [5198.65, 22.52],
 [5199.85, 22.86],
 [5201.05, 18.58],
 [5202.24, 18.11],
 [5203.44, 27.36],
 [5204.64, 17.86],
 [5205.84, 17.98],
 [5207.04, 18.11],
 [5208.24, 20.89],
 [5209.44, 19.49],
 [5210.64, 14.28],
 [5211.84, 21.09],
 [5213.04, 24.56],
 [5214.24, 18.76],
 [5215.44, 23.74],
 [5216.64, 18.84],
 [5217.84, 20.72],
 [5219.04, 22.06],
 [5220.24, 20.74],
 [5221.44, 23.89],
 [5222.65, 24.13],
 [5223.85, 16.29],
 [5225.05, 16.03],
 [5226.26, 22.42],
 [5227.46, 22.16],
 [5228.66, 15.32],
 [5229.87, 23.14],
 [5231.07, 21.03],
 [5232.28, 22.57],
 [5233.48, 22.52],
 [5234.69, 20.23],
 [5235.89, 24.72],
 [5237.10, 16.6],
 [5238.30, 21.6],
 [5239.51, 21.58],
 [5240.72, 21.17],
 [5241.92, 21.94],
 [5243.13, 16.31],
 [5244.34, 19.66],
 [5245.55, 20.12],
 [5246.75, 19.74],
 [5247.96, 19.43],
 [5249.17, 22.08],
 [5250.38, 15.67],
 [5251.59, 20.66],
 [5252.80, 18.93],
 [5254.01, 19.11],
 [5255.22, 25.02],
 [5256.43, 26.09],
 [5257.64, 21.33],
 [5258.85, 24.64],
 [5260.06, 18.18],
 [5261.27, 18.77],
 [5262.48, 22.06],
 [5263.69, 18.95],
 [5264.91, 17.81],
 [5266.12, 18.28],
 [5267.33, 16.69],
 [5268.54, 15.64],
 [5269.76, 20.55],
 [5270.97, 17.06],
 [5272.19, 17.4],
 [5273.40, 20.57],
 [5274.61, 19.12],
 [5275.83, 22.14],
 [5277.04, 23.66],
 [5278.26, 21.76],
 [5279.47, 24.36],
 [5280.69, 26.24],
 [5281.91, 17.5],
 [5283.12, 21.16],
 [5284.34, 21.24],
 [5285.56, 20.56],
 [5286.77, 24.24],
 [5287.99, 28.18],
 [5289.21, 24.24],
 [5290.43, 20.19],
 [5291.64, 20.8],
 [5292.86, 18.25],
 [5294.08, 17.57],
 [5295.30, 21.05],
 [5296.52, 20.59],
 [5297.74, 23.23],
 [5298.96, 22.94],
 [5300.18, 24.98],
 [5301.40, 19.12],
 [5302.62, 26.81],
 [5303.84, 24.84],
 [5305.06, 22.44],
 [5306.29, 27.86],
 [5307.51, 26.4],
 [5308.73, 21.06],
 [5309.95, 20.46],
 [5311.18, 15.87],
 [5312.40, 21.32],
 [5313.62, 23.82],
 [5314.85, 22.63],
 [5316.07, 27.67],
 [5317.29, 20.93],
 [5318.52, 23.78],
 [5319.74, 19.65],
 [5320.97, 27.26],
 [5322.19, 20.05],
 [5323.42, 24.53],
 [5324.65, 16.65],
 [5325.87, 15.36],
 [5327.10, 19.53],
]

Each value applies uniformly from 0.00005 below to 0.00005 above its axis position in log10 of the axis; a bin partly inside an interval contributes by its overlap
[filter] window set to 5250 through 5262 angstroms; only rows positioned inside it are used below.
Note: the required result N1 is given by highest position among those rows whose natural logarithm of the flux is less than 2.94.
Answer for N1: 5261.27 angstroms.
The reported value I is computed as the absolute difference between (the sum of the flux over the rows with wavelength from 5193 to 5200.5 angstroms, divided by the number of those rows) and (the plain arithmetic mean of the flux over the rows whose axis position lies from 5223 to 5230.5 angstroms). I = 0.4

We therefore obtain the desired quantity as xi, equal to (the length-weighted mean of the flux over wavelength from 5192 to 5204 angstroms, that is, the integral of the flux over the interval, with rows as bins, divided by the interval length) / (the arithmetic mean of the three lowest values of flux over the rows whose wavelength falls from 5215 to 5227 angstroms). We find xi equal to 1.14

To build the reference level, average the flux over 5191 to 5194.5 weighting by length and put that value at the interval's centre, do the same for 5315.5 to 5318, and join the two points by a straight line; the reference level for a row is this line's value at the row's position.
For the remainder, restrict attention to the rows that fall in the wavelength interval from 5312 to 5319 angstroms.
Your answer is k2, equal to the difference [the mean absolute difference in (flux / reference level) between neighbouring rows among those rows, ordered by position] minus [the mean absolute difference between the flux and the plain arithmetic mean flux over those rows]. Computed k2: -1.6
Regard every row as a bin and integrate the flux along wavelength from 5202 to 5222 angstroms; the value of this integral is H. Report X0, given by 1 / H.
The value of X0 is 0.0024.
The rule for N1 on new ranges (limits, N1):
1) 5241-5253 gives 5250.38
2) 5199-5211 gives 5210.64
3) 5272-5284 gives 5281.91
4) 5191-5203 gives 5202.24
